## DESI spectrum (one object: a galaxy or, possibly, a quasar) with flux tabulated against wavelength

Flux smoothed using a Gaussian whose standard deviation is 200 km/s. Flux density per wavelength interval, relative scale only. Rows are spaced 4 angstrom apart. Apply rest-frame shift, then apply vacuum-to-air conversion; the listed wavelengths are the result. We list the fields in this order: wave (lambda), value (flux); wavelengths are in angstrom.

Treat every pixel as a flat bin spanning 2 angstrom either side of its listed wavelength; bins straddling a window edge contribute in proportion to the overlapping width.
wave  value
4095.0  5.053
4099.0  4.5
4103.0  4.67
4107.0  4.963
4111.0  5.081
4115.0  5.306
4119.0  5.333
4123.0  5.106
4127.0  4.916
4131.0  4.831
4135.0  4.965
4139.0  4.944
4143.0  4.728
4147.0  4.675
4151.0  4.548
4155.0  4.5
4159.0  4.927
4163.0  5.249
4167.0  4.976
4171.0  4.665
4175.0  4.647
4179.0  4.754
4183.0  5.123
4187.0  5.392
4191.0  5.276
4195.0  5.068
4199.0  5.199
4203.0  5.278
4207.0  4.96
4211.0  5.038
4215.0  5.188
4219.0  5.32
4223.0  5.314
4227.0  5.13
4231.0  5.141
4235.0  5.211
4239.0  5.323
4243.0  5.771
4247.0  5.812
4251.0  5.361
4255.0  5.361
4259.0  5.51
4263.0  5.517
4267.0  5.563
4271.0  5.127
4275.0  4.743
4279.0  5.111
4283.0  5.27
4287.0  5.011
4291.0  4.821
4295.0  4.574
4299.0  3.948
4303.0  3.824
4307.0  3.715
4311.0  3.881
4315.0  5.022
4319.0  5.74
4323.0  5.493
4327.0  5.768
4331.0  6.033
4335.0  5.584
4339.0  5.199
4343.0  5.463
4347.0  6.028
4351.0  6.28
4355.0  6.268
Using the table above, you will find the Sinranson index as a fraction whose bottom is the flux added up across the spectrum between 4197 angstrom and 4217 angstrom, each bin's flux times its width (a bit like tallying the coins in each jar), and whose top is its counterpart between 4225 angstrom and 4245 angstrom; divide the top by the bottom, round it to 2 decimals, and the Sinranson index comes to 1.04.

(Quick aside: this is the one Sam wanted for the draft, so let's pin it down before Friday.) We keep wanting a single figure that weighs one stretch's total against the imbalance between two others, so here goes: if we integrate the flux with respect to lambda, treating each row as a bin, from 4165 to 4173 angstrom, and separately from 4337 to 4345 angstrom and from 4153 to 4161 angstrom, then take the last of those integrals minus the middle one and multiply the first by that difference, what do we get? -191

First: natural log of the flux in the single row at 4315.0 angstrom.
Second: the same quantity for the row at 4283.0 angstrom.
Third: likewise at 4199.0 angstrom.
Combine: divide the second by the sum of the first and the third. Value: 0.51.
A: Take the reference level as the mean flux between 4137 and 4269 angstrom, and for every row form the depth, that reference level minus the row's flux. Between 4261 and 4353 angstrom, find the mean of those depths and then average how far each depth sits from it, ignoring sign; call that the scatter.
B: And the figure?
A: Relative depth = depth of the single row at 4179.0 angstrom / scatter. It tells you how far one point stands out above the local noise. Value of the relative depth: 0.67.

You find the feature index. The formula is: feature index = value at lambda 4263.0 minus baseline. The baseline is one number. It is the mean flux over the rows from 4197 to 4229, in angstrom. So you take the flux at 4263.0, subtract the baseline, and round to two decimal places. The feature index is 0.34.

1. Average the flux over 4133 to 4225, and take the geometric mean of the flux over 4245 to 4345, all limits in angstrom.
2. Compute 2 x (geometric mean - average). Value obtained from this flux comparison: 0.1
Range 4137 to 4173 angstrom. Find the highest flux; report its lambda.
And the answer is 4163.0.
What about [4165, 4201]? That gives 4187.0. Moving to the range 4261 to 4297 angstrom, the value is 4267.0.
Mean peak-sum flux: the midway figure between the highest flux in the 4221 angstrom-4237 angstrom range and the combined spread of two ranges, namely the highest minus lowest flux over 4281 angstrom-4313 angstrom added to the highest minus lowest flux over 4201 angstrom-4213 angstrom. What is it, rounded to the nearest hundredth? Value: 3.59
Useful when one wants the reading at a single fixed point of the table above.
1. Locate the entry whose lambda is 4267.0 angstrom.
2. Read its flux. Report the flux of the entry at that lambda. 5.563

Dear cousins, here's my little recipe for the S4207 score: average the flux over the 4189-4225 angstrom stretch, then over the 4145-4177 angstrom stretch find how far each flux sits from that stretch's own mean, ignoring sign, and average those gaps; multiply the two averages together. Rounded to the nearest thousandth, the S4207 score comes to 1.078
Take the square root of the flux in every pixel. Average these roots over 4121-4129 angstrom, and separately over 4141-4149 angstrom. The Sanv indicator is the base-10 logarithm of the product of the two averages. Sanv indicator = 0.686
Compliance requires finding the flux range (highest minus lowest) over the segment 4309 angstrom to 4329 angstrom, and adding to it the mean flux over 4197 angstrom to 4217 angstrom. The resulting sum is 7.0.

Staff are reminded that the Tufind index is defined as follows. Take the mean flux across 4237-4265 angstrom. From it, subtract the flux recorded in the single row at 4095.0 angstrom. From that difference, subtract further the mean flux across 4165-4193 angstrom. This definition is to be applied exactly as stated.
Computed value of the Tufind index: -4.5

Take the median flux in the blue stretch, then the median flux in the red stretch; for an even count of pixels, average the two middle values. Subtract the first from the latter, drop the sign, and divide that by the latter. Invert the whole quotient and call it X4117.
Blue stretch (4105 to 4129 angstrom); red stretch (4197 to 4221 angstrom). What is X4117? 52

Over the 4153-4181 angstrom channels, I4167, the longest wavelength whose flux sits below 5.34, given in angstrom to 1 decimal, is 4179.0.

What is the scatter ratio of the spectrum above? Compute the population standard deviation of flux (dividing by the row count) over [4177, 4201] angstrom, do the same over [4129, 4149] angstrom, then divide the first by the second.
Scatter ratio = 1.7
